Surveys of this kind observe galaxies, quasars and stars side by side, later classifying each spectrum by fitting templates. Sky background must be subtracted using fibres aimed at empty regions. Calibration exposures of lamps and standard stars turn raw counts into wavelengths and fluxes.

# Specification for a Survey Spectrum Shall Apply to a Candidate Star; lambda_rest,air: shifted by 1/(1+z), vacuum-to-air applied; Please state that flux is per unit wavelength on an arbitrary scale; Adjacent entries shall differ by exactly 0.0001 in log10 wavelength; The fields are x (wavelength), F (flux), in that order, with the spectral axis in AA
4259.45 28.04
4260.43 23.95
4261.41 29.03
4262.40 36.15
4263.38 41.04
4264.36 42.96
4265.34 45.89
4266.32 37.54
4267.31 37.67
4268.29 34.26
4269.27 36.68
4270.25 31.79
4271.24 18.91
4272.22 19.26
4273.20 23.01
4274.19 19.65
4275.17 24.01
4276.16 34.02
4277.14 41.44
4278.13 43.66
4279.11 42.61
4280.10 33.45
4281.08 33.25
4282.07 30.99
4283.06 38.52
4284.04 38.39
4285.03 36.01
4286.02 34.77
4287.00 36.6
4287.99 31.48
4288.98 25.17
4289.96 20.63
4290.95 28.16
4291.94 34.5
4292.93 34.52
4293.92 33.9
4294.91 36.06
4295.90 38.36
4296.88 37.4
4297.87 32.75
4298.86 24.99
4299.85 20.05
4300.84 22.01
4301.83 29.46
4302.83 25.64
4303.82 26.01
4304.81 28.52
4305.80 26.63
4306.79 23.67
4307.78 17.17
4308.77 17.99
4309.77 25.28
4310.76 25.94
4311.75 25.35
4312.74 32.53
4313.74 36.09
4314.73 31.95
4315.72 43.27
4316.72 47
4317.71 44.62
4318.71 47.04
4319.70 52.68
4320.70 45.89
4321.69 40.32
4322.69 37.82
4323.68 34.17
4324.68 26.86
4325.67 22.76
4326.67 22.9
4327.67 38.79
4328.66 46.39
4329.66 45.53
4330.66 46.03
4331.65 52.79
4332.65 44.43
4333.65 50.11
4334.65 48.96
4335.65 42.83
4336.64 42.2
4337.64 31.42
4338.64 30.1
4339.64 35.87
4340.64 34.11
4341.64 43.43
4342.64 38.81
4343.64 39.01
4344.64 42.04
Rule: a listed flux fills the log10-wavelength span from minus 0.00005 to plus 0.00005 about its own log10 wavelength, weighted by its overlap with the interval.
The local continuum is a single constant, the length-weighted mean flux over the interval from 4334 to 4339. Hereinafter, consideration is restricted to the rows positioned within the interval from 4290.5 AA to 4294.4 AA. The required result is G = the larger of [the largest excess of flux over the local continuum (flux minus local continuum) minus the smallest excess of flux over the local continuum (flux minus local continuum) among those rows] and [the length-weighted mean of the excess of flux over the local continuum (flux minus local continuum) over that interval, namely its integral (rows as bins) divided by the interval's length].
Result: 6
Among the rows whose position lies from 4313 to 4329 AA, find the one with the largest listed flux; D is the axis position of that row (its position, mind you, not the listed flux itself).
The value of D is 4319.70 AA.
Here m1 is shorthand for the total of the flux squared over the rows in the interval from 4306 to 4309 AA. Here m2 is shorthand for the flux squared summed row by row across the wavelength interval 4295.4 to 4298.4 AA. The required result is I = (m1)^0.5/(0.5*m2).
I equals 0.017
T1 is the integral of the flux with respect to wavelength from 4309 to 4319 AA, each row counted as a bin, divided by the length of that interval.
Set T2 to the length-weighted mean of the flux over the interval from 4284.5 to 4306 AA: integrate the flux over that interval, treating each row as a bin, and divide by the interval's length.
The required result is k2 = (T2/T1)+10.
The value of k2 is 10.9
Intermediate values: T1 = 35.2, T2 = 30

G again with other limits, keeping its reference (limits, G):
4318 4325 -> 26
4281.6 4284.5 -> 8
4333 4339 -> 20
